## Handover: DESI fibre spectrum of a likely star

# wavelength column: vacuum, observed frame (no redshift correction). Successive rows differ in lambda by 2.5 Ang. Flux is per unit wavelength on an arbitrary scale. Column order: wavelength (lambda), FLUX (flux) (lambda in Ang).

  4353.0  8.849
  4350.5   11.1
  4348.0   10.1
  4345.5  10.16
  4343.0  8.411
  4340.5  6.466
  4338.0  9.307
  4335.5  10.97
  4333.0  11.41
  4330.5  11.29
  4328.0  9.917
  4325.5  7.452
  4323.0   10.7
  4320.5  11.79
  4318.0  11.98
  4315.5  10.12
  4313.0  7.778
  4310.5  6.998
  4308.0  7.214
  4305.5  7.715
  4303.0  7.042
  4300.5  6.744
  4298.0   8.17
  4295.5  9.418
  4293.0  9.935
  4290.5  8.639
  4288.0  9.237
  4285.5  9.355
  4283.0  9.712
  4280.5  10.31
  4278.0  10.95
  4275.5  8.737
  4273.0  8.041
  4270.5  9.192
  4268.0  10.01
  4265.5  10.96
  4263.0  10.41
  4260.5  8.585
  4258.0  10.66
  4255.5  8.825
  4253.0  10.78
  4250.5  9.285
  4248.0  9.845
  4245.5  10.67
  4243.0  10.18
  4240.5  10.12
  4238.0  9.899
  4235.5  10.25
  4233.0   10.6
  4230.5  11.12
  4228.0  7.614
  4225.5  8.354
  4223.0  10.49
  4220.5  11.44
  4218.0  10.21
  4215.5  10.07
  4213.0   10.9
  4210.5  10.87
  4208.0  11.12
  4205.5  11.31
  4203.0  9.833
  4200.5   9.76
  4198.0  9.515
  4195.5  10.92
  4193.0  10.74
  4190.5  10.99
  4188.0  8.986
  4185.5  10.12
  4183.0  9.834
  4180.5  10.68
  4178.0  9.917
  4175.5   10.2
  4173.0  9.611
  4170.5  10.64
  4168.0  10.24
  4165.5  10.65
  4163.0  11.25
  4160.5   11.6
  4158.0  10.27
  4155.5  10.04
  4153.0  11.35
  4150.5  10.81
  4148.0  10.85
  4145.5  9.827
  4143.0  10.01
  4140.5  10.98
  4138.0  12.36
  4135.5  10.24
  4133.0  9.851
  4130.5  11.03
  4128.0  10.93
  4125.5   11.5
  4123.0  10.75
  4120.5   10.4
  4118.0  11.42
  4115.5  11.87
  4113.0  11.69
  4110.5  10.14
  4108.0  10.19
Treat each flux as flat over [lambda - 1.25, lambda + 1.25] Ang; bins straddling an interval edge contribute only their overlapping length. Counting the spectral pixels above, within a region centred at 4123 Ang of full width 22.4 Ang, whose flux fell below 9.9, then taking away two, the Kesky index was -1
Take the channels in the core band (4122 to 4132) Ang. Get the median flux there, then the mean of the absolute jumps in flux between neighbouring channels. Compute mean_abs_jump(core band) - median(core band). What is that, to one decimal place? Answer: -10.5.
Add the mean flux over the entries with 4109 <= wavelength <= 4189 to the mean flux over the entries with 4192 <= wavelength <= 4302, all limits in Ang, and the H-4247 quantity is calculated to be 20.5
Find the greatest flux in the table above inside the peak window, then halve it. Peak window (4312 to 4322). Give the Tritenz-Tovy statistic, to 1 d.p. 6.0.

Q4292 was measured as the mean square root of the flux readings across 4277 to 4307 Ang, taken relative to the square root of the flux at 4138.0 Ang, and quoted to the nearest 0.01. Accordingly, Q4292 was 0.85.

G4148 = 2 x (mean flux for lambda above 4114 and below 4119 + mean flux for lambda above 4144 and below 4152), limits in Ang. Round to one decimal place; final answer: 44.3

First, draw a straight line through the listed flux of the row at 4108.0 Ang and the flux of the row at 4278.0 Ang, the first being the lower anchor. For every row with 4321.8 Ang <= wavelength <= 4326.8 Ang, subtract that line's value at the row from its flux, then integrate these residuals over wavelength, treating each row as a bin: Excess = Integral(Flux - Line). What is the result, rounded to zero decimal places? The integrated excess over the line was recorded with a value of -10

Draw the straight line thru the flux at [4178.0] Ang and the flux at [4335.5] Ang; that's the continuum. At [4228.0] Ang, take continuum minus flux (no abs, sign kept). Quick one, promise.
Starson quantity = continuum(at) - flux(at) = 2.6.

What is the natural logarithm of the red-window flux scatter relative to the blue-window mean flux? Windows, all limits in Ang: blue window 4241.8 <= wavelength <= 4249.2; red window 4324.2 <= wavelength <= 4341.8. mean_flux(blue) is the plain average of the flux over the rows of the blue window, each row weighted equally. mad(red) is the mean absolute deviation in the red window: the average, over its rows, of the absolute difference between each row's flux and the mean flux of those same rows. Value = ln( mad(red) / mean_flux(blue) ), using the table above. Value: -1.9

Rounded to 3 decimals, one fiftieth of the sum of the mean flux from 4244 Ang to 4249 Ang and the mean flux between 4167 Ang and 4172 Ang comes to 0.414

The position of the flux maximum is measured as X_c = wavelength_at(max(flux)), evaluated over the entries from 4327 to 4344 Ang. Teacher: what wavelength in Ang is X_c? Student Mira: 4333.0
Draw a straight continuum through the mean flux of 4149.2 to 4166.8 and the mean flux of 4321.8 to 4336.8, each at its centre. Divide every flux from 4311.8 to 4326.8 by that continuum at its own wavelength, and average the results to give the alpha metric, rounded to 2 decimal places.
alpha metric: 0.97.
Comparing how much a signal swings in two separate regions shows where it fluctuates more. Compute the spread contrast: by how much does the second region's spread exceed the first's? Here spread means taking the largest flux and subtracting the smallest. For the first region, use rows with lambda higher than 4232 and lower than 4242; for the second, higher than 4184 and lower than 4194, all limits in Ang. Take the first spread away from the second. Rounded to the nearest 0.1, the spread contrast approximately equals 1.3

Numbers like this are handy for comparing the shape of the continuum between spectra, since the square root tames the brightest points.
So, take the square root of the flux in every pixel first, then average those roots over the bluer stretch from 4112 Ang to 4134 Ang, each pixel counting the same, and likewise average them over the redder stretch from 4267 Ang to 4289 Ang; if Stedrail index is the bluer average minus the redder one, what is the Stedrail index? 0.24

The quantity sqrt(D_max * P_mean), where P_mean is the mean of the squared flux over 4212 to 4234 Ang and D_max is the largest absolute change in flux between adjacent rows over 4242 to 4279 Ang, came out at 15.1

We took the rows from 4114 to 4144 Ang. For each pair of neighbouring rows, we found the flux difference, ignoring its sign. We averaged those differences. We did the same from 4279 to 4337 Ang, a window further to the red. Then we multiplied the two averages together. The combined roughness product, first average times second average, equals 0.83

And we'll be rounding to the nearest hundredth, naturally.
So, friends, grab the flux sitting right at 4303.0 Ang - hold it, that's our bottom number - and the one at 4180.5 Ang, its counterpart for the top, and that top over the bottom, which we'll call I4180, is 1.52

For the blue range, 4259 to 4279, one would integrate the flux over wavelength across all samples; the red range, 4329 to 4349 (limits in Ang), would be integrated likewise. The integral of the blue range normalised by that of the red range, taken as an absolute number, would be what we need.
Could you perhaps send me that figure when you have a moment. 0.98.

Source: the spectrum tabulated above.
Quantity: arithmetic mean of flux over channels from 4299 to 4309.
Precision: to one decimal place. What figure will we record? 7.2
